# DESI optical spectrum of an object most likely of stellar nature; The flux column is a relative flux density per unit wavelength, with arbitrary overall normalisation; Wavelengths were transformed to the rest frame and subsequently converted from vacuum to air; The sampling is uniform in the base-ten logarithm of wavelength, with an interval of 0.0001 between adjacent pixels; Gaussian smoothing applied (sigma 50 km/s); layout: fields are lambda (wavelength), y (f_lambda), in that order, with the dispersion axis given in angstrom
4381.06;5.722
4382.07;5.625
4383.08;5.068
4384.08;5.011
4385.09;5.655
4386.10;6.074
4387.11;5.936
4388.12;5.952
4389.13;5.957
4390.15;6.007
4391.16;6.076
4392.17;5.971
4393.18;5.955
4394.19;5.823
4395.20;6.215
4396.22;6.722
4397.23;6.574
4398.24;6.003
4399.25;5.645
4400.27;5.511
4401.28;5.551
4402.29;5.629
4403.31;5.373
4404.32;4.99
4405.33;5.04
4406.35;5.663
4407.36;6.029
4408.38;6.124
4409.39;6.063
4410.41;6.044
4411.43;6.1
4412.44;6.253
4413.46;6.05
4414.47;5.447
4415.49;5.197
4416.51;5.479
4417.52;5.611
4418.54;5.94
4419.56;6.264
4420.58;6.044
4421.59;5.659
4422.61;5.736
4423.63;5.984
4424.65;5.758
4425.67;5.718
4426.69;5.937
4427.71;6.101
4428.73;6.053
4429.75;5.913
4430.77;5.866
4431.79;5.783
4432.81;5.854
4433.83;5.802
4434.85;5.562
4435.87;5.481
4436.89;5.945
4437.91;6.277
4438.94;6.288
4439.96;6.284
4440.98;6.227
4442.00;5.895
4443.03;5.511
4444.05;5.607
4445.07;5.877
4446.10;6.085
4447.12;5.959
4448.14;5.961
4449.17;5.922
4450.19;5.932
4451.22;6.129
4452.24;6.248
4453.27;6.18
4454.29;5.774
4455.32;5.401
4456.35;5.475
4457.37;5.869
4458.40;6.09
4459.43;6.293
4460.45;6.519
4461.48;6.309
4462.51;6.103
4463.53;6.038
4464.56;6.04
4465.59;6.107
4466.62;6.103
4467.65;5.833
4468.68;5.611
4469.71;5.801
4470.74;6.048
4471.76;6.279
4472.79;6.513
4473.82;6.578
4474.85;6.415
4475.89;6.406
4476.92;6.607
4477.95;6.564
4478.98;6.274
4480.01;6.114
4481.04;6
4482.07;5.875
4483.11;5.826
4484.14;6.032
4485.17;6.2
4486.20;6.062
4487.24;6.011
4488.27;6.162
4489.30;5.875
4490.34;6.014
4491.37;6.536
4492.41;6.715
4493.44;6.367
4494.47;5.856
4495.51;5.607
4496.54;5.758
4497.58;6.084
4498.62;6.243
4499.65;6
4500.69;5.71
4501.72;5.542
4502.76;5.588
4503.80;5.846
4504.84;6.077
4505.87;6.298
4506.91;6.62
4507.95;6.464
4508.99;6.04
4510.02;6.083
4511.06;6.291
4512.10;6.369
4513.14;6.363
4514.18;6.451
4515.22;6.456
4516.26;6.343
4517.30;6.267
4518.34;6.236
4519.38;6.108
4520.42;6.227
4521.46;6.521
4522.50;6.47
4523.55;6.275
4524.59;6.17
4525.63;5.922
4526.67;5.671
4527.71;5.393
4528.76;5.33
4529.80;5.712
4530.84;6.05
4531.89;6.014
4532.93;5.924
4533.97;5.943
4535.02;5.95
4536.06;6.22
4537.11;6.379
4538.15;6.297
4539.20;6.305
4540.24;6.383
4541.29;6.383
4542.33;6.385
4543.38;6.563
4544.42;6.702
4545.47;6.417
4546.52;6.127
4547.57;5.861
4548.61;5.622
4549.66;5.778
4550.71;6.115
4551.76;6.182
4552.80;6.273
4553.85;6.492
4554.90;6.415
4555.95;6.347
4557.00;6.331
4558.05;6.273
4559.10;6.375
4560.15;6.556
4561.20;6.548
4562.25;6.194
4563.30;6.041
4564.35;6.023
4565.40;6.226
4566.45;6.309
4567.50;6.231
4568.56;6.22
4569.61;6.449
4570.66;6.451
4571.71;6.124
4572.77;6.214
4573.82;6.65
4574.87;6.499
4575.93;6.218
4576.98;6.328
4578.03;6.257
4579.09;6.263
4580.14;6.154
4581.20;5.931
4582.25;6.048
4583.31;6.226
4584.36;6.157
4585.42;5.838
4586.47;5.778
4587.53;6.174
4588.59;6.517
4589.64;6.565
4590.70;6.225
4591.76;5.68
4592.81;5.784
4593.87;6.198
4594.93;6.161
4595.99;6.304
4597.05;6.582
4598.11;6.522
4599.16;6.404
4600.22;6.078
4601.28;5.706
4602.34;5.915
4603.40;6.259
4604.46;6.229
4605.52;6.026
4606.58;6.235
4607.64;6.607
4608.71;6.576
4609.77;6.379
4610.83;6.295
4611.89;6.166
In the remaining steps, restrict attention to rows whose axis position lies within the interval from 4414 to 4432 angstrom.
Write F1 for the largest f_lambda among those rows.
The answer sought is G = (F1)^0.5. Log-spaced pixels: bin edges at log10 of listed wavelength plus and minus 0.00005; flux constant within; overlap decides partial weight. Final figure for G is 2.50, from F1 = 6.264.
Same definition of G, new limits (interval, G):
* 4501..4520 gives 2.57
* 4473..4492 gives 2.57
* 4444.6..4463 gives 2.55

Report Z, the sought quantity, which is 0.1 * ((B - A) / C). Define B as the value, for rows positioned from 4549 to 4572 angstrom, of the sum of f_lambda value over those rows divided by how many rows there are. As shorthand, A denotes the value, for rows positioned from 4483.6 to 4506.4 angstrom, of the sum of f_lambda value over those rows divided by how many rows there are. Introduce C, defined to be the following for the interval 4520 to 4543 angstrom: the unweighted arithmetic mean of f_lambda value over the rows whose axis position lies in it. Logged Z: 0.004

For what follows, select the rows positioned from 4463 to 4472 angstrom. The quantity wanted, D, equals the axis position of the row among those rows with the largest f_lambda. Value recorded 4471.76 angstrom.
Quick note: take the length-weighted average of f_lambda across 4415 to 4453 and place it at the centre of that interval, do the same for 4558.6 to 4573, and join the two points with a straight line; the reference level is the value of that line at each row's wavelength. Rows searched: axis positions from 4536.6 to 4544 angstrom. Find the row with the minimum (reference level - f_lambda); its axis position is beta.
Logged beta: 4543.38 angstrom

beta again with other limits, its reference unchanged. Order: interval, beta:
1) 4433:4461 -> 4460.45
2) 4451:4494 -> 4492.41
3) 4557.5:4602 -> 4573.82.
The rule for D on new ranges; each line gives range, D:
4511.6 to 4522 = 4521.46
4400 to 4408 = 4407.36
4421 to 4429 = 4427.71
